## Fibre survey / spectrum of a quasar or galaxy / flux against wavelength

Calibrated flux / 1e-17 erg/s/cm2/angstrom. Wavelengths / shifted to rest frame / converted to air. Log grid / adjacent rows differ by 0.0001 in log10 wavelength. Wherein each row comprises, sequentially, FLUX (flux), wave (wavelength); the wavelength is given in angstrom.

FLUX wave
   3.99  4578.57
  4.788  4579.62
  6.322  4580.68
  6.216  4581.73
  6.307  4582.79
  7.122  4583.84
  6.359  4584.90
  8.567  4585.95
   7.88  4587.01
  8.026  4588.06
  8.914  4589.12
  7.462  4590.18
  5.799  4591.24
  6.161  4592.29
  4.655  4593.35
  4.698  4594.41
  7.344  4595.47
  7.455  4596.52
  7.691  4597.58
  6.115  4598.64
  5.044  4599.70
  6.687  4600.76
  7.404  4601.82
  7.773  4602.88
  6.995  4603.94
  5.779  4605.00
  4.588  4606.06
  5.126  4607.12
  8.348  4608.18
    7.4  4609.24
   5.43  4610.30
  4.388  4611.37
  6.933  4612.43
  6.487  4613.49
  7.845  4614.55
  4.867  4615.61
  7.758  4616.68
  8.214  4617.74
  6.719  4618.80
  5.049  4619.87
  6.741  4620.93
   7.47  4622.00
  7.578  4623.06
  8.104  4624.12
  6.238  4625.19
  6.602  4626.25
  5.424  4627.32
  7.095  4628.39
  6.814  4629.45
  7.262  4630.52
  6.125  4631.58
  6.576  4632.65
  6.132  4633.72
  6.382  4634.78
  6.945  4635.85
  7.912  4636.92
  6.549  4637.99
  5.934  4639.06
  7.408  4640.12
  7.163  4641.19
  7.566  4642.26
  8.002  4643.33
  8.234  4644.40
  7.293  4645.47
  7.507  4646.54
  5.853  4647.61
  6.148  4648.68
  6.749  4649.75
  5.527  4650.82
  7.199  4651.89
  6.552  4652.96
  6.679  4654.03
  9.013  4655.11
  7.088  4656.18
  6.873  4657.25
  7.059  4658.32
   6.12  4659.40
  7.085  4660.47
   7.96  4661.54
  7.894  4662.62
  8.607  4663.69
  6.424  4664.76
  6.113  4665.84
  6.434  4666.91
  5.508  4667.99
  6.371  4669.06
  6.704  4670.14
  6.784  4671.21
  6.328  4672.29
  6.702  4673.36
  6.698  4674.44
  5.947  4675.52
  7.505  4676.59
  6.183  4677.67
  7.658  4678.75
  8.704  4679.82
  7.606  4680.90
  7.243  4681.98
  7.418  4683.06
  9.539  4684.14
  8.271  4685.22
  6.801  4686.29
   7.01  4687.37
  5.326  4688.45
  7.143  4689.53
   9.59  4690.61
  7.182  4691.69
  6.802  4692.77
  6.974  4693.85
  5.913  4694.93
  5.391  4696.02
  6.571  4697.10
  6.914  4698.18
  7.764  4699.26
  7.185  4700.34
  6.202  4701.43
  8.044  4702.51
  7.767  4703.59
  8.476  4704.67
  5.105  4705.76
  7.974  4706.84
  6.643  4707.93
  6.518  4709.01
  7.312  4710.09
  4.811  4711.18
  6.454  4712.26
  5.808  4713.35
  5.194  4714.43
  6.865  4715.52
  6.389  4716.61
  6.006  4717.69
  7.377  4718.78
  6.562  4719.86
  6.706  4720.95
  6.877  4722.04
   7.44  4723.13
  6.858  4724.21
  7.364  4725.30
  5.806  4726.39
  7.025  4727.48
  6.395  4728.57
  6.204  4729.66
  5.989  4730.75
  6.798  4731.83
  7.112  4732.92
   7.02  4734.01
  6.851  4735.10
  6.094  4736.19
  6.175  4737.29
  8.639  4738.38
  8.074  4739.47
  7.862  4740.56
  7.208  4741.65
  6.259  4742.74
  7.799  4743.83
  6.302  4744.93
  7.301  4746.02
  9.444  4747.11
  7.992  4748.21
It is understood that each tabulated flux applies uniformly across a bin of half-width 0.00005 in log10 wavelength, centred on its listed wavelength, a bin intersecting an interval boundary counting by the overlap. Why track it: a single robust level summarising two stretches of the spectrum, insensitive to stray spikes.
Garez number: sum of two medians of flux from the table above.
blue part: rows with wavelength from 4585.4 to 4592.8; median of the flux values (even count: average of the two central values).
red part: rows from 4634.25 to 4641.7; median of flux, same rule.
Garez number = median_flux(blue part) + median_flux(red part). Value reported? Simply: 14.8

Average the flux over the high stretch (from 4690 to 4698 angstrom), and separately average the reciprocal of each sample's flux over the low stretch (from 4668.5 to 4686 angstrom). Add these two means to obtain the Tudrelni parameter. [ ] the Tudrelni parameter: 7.06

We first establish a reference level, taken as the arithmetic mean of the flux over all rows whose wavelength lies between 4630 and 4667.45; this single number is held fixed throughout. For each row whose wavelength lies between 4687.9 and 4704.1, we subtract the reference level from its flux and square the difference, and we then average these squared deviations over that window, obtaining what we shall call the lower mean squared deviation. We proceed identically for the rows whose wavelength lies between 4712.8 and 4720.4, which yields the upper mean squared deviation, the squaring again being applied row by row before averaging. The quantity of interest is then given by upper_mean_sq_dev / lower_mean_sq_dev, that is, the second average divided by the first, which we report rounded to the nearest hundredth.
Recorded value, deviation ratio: 0.81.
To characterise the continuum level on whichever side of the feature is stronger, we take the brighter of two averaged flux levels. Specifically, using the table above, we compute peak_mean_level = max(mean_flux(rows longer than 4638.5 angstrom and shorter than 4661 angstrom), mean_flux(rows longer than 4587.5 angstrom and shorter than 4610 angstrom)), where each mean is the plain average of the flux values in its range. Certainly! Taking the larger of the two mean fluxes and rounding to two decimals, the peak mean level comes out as 7.00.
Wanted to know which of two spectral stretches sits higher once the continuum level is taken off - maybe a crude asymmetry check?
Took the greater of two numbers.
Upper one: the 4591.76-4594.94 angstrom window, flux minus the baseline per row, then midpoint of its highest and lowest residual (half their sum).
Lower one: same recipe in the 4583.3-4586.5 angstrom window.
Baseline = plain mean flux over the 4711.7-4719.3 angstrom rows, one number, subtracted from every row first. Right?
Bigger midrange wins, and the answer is 1.2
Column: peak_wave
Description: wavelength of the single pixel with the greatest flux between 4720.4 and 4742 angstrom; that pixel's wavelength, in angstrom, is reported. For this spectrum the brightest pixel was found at 4738.38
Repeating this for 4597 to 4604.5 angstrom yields 4602.88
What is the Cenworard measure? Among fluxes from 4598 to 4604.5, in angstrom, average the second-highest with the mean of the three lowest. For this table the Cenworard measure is 6.68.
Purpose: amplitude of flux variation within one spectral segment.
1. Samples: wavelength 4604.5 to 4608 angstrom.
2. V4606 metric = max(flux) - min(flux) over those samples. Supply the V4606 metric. 1.2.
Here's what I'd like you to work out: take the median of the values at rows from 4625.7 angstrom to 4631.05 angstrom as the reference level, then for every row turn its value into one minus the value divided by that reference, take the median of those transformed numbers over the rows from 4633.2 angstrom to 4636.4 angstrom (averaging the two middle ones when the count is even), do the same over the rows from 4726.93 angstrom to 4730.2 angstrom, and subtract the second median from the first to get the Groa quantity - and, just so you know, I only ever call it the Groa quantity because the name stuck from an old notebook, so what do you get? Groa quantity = 0.00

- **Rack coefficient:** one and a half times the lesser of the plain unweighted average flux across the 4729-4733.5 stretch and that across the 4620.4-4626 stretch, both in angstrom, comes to 9.8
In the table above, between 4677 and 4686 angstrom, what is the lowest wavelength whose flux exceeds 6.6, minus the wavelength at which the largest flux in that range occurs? -5.4 angstrom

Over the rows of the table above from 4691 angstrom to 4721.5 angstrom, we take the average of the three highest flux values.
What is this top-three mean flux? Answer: 8.2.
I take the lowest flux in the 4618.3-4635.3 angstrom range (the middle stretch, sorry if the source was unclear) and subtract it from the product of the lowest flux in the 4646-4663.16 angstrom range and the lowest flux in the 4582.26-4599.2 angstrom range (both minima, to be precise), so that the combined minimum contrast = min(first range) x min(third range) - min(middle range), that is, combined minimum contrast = 21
